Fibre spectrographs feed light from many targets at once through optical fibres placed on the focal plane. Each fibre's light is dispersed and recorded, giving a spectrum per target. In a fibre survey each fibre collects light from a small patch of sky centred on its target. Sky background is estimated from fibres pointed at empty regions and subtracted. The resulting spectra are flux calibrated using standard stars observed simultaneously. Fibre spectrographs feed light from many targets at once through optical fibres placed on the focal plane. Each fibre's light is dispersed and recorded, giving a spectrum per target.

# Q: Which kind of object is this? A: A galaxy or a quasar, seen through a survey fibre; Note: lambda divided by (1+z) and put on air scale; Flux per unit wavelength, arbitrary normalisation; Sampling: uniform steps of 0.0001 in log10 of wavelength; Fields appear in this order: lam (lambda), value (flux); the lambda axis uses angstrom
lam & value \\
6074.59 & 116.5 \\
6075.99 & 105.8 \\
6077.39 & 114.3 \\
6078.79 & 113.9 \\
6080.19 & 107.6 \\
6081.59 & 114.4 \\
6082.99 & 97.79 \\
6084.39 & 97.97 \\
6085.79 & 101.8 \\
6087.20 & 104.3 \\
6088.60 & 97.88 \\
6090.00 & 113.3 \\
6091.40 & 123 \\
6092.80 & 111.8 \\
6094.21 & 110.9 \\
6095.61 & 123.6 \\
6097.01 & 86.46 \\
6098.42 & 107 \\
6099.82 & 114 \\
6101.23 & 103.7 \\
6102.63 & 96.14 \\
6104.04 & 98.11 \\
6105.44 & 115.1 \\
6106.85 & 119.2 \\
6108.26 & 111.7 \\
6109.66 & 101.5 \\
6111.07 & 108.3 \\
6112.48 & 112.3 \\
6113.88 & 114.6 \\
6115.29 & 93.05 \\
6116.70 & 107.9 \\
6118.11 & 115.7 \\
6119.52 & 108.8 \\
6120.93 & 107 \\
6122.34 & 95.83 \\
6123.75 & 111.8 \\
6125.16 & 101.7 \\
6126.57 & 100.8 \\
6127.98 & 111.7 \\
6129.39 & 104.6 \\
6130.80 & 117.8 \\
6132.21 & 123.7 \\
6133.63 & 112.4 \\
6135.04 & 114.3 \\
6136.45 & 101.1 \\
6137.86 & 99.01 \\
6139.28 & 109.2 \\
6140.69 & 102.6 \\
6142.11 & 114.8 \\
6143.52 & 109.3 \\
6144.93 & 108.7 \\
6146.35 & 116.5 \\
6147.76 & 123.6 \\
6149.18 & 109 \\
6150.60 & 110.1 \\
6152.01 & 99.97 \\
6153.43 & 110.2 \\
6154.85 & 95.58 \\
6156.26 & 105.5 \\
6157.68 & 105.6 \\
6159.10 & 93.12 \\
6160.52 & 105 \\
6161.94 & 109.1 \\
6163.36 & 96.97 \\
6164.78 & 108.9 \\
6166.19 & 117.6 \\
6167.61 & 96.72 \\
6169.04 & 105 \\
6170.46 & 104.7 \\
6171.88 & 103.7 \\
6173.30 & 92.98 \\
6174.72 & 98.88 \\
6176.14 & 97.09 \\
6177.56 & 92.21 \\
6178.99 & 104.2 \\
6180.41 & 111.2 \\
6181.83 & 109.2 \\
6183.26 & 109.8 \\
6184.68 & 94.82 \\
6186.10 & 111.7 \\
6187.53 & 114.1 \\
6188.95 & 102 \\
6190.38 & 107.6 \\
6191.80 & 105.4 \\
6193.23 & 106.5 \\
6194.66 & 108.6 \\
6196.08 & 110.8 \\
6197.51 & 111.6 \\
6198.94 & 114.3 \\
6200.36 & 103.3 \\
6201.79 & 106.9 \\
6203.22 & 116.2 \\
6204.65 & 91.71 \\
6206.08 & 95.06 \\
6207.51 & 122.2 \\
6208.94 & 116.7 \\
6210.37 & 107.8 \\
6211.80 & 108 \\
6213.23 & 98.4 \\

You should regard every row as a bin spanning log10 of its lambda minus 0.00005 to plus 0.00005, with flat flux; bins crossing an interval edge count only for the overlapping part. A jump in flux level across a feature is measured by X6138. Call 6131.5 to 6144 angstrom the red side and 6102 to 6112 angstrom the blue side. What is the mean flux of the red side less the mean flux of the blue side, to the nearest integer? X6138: 2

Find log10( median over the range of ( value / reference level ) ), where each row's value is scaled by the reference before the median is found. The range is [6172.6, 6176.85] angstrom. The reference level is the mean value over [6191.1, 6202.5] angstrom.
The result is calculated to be -0.048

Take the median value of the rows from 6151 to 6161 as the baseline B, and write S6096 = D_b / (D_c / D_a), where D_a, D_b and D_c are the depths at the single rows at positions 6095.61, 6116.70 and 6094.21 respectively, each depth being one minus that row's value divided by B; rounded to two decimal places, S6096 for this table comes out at -0.09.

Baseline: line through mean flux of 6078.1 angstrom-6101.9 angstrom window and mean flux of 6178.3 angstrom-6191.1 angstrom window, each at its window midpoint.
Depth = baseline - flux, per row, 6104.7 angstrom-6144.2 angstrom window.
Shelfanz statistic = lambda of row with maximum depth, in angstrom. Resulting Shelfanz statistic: 6115.29 angstrom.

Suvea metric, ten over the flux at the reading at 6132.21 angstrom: 0.081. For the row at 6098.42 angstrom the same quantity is 0.093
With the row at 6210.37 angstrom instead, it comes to 0.093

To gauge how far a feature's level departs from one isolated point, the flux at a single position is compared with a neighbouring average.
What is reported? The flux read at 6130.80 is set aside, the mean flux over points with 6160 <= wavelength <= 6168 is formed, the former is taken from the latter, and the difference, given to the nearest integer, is -12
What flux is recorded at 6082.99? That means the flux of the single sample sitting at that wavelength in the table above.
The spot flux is 97.79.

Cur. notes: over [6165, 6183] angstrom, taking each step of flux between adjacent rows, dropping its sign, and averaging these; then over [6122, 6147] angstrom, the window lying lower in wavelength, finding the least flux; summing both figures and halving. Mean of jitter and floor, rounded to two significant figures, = 51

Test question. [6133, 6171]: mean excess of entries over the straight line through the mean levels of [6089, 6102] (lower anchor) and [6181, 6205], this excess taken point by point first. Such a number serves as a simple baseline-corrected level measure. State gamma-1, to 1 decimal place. -1.8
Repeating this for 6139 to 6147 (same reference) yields 1.3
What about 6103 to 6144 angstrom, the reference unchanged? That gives -1.1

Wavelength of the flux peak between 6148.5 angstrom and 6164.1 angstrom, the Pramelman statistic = 6153.43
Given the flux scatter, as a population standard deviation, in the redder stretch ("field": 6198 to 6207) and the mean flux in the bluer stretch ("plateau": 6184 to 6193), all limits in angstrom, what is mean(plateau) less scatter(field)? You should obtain 96.9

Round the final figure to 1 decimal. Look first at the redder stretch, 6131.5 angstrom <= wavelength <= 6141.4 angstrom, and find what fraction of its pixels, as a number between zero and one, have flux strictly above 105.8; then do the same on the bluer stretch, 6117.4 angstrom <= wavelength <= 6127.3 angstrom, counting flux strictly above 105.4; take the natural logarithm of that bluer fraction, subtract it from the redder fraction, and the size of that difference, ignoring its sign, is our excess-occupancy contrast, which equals 1.1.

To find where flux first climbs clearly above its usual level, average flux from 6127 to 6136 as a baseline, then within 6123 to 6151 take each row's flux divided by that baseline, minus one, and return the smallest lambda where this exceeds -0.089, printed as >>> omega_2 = 6123.75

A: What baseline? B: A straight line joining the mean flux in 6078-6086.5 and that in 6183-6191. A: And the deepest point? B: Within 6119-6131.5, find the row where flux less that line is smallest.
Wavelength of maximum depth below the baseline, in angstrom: 6122.34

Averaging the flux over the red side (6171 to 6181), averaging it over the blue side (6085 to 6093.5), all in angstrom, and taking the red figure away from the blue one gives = 8.6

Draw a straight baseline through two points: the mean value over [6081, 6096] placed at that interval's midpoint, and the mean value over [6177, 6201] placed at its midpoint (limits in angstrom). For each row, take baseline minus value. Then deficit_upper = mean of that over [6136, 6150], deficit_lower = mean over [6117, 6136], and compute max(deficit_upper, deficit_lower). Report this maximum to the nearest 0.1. -1.6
